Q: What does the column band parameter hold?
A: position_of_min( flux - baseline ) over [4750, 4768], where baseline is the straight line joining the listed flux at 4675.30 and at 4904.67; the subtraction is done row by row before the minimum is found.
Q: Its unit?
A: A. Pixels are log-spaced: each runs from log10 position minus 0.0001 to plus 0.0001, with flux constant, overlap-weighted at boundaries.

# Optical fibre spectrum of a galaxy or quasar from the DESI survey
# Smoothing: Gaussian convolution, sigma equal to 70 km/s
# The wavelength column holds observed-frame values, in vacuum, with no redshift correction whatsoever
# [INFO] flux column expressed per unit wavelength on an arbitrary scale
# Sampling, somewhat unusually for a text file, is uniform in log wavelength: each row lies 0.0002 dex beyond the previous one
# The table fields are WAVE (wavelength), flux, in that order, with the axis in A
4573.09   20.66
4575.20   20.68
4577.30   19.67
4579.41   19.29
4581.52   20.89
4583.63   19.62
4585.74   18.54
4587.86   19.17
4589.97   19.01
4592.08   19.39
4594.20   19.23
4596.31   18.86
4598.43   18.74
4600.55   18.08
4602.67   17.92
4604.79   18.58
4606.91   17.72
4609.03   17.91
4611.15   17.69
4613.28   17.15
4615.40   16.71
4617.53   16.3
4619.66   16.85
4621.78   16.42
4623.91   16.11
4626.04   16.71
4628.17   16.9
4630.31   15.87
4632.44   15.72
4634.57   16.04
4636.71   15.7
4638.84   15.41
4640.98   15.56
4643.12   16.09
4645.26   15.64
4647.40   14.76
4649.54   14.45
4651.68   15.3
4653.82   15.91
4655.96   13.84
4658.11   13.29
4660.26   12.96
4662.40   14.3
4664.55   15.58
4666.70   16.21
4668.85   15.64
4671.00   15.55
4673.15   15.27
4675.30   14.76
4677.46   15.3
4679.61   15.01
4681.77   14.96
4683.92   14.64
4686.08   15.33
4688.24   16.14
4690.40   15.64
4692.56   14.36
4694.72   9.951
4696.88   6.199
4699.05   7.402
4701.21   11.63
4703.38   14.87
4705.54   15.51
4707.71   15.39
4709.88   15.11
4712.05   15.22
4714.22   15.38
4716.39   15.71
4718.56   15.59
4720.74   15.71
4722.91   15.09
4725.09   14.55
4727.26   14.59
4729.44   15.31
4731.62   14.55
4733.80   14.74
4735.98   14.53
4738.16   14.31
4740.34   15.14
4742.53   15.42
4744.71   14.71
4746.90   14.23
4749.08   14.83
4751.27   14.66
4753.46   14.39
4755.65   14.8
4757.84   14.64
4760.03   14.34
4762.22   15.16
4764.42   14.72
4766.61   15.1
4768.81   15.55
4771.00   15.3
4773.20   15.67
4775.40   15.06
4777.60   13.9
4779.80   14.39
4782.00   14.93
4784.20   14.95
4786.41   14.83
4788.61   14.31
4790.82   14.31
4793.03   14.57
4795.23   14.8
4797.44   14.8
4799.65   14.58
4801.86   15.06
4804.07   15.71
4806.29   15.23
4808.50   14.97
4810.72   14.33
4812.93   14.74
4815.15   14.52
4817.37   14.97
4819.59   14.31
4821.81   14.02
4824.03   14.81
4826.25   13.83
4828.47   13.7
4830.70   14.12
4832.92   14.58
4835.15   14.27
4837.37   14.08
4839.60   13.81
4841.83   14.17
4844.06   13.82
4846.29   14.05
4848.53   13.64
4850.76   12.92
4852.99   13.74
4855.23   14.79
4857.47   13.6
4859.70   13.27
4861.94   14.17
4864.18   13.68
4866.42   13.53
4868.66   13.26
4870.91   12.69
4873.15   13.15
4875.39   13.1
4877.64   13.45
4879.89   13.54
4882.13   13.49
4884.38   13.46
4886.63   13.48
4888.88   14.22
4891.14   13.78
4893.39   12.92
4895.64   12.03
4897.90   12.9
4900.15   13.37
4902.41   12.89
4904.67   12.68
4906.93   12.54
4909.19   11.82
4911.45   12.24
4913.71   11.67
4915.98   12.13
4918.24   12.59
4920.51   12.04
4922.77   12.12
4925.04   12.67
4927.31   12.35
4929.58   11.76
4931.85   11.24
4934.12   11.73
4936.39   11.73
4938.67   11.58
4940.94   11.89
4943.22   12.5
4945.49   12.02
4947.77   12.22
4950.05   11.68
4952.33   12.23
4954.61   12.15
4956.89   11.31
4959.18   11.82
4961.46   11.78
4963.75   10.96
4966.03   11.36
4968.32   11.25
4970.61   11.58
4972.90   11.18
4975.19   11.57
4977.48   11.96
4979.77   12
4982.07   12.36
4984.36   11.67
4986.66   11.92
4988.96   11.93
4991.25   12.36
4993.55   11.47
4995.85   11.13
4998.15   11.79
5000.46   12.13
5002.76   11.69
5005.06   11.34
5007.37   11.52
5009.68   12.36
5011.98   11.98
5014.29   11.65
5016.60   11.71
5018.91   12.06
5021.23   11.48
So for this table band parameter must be 4753.46 A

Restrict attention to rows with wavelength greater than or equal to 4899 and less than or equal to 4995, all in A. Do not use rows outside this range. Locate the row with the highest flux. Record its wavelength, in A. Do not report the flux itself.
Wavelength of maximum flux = 4900.15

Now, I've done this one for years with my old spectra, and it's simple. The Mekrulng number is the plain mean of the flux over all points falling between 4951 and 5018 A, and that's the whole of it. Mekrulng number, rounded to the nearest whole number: 12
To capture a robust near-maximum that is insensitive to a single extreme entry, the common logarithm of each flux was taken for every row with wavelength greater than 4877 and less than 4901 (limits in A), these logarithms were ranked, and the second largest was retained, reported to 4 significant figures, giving 1.139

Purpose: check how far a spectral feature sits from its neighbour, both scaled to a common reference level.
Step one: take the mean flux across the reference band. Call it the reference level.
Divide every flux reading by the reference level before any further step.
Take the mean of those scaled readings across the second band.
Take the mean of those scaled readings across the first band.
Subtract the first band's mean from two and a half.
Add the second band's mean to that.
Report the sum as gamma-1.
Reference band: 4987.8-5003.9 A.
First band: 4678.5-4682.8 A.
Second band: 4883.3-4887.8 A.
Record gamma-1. 2.37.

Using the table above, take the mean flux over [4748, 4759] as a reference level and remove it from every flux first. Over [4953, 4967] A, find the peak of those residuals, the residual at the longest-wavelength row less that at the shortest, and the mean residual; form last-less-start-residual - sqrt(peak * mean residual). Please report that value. -3.6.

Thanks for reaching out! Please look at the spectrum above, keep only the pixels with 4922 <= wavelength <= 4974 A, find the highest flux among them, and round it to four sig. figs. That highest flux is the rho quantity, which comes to 12.67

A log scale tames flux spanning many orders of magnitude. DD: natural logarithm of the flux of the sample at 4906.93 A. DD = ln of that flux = 2.53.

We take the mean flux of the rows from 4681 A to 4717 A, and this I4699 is 13.7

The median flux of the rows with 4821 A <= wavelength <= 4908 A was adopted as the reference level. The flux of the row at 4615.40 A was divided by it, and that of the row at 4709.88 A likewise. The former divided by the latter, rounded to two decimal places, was 1.11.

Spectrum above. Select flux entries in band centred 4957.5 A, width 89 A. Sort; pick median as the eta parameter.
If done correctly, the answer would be 11.8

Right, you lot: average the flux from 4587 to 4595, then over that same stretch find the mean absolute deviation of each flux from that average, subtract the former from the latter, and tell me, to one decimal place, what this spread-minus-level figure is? -19.1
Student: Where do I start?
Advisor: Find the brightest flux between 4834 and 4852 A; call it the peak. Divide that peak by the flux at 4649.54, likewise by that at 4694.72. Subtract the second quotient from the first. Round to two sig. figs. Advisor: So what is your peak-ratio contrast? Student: -0.45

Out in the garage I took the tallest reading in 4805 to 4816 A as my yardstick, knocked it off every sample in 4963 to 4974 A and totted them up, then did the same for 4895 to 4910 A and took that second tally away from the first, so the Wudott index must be -1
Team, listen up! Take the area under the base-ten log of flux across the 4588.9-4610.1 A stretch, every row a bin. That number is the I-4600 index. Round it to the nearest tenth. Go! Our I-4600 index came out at 26.9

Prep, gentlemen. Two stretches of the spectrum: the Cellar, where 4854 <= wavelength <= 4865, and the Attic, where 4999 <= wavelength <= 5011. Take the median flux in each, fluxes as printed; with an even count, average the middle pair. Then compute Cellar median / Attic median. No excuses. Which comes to 1.17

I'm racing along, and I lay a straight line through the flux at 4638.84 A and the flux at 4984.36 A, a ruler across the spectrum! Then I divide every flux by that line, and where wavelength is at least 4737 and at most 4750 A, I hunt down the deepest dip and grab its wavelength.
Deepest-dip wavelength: 4738.16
